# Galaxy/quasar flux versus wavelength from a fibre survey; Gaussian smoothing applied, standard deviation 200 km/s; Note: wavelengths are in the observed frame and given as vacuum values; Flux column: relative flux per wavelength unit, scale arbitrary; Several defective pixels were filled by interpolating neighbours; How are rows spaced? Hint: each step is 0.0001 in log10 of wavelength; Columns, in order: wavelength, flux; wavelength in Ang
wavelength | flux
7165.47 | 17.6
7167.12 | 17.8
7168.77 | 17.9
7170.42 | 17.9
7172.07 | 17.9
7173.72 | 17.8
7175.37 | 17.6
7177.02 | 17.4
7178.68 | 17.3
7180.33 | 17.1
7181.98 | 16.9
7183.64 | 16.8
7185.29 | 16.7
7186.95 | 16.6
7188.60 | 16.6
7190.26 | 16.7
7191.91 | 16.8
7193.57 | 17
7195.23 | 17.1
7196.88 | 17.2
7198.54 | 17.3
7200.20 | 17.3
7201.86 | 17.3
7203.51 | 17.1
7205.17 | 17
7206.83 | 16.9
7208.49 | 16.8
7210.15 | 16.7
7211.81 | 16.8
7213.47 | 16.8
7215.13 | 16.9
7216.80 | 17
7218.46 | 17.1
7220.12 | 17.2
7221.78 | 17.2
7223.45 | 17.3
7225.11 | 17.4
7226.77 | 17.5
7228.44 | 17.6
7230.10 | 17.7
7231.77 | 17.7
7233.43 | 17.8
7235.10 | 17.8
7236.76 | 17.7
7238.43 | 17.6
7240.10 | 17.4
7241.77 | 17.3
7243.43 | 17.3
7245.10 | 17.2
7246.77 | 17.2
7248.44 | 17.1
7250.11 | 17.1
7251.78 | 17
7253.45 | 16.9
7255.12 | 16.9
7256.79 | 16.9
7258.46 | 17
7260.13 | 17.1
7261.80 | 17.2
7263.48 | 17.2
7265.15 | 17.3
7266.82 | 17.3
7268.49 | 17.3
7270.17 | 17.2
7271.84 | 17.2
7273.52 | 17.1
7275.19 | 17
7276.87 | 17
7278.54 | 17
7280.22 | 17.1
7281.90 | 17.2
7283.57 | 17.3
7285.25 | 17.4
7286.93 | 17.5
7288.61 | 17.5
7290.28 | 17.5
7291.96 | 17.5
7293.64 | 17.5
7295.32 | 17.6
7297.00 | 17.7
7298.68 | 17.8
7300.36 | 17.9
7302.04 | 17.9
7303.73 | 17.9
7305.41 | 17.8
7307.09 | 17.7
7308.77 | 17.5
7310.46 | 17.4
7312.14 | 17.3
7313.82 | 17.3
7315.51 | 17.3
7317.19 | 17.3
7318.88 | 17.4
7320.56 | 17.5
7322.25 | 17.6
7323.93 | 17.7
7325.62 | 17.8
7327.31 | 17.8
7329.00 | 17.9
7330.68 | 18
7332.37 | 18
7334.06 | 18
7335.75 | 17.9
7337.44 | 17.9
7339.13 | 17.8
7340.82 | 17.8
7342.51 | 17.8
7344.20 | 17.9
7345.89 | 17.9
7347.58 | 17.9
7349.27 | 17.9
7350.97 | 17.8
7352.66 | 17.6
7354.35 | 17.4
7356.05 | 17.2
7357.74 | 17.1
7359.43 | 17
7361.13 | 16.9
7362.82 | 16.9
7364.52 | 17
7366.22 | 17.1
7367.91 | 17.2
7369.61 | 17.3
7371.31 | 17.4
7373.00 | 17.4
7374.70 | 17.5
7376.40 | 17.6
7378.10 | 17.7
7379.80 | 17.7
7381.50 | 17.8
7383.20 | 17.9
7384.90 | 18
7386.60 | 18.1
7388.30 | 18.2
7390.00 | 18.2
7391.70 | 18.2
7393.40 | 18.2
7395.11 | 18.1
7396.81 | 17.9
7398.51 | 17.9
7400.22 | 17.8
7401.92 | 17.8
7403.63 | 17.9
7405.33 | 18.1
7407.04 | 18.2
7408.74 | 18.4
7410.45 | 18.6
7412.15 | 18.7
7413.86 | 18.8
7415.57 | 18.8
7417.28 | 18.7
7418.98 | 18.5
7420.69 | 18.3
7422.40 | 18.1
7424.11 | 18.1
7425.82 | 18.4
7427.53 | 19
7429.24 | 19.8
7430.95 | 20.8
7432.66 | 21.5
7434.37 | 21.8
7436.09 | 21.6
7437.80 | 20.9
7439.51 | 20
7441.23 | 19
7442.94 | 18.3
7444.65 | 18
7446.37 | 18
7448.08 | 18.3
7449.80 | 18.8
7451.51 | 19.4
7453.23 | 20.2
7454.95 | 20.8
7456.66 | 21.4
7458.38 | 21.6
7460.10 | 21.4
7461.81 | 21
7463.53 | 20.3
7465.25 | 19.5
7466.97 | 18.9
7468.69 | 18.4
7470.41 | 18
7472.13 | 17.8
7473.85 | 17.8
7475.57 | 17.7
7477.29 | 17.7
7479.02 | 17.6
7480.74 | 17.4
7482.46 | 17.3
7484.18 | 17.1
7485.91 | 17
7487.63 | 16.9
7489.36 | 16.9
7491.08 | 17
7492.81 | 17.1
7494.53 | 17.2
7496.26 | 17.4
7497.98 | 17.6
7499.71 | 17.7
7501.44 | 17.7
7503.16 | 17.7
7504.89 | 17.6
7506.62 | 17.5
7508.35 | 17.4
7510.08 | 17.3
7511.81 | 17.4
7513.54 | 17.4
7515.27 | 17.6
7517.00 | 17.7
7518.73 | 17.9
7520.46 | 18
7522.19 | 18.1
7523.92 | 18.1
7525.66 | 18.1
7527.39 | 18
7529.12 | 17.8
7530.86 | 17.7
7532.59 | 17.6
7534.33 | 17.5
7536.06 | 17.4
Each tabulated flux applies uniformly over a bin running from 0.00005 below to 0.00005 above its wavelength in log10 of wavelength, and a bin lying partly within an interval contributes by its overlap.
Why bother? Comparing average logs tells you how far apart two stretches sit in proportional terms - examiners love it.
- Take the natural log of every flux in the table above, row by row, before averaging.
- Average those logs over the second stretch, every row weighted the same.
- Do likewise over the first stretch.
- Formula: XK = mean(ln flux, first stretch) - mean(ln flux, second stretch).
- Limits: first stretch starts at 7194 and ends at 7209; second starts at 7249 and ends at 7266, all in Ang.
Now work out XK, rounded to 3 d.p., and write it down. 0.003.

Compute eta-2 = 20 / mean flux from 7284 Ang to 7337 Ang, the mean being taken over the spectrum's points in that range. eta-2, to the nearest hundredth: 1.13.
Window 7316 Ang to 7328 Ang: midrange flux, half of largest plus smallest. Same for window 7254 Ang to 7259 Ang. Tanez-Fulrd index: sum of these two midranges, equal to 34.5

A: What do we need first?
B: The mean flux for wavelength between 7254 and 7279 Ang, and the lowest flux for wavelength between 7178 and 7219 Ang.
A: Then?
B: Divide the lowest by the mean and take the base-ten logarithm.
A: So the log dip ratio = -0.013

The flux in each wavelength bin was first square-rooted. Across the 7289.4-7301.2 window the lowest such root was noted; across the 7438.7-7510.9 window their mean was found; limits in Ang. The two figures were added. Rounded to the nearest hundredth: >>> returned 8.47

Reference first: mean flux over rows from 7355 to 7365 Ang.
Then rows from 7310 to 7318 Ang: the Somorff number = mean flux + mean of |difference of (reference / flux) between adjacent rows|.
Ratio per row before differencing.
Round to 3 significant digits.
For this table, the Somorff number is 17.3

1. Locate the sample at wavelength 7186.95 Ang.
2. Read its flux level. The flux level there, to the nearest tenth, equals 16.6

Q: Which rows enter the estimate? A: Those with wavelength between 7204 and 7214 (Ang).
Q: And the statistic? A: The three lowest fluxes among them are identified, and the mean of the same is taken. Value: 16.8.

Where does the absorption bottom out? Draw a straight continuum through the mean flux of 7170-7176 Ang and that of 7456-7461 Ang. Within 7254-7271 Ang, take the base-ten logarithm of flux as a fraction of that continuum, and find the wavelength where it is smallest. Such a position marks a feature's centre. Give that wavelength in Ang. 7256.79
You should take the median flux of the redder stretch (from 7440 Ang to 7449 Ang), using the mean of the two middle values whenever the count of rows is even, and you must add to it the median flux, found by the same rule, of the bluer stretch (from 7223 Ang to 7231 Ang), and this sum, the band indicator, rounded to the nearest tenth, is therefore 35.8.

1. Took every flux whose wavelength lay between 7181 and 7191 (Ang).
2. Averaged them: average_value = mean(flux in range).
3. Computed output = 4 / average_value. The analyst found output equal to 0.239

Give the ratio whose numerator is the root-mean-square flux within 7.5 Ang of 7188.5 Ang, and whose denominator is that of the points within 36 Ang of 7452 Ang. 0.88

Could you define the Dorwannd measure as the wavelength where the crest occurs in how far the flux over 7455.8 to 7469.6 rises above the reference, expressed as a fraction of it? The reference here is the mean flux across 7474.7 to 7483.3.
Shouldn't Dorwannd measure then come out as 7458.38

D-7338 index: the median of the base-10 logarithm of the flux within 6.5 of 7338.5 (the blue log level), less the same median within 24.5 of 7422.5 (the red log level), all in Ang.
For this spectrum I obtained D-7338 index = -0.014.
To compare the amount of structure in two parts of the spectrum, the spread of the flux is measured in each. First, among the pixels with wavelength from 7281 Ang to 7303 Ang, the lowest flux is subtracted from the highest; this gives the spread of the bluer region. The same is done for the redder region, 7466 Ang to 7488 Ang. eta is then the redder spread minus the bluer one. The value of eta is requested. 1.3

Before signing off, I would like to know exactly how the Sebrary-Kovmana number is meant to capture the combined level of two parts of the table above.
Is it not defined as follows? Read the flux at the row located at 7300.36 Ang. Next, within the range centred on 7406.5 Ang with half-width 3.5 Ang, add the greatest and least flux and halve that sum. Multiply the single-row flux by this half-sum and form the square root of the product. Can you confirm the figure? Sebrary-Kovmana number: 18.0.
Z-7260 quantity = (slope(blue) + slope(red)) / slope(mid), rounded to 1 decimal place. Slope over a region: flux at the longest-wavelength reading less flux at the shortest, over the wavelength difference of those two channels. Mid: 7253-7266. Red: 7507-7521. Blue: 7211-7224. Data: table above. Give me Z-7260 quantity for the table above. 2.7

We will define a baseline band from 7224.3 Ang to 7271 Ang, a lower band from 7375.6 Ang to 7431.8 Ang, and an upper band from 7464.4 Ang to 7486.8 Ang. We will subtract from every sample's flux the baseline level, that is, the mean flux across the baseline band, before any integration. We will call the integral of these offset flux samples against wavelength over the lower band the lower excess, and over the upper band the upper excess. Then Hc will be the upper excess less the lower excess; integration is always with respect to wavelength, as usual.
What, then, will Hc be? -44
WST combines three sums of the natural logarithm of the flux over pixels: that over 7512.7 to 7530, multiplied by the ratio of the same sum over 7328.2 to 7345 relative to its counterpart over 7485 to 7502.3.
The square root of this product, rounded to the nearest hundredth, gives 5.40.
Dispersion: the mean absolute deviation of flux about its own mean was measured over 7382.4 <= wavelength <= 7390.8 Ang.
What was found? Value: 0.10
